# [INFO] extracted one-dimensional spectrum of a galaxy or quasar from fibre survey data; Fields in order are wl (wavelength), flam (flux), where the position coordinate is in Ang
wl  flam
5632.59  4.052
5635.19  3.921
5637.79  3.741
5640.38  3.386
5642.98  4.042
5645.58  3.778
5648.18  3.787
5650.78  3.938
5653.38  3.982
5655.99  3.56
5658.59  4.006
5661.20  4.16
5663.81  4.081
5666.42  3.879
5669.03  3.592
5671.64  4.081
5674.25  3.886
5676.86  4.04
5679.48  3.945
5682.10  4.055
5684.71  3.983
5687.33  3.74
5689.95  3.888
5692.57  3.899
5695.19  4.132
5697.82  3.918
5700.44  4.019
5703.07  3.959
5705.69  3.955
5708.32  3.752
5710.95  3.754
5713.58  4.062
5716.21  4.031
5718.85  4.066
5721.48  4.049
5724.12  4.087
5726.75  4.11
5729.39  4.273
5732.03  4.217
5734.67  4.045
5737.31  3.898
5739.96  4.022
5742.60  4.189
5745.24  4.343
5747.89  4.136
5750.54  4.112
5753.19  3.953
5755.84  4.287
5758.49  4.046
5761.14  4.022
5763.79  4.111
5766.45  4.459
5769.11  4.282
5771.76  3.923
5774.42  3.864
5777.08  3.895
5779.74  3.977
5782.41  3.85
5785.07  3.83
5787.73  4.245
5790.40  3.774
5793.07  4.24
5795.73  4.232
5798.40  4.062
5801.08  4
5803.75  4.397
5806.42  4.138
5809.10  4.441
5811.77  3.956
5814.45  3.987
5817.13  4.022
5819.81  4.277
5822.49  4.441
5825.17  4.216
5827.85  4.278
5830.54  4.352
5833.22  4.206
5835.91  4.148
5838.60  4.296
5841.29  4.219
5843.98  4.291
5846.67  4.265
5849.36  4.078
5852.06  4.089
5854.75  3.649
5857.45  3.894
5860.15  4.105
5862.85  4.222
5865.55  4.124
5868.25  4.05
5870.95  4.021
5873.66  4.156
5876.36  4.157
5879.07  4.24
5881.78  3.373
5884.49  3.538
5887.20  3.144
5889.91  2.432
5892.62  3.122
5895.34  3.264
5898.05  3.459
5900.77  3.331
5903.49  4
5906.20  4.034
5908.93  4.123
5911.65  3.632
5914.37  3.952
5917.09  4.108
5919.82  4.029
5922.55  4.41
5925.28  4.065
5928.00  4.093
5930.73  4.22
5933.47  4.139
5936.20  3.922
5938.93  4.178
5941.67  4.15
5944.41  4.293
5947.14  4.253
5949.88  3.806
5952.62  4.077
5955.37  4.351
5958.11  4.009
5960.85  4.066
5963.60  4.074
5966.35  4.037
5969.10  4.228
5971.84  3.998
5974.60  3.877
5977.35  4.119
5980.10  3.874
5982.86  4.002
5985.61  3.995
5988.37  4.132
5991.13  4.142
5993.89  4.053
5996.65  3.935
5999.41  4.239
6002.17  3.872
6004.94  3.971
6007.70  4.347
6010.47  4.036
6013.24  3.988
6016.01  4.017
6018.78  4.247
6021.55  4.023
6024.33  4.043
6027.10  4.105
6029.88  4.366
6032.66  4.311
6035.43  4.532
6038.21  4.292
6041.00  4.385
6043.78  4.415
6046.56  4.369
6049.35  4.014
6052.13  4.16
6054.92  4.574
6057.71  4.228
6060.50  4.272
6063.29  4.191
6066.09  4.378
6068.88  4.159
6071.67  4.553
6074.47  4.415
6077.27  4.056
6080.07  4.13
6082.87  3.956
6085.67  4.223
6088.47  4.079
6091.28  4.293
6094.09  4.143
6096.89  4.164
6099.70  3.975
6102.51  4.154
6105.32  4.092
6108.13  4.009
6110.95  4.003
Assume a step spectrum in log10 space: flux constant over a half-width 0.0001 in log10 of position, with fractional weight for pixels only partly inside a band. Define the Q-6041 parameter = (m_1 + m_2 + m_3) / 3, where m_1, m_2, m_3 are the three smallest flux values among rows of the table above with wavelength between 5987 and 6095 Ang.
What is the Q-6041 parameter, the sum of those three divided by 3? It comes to 3.92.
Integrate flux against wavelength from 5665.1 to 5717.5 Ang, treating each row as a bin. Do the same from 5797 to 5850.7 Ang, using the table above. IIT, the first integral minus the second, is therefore -20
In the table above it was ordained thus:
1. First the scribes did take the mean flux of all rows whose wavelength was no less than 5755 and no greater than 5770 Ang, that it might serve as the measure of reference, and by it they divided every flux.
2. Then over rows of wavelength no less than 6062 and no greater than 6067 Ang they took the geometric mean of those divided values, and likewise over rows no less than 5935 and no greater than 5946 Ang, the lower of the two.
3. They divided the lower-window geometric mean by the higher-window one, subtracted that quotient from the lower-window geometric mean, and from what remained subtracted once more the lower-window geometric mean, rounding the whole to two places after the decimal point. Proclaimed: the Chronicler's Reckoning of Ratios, -0.96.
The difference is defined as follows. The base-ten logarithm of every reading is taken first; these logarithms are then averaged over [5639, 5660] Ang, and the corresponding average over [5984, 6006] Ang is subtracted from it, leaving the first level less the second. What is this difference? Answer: -0.026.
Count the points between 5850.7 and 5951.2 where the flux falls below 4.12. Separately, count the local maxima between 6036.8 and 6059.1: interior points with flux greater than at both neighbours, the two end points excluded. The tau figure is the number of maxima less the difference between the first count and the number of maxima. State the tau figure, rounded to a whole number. -20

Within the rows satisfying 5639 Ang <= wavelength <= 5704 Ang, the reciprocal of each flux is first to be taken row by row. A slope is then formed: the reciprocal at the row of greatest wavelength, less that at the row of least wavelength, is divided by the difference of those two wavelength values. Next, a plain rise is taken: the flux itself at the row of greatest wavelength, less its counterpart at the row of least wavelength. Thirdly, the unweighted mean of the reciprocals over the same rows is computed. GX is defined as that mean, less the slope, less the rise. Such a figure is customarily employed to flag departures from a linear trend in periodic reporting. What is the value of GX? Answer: -0.32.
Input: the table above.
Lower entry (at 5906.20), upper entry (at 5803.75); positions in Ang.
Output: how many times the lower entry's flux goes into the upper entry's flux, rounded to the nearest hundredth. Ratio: 1.09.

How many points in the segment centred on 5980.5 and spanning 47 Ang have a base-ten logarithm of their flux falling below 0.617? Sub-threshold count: 14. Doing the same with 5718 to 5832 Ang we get 26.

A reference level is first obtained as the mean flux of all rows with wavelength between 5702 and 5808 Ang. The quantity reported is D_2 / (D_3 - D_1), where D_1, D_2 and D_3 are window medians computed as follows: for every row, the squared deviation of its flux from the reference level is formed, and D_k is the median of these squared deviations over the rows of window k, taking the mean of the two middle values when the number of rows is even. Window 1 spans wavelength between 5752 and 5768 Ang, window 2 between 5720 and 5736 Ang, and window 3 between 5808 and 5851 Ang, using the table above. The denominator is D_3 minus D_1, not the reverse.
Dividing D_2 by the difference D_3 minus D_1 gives 0.0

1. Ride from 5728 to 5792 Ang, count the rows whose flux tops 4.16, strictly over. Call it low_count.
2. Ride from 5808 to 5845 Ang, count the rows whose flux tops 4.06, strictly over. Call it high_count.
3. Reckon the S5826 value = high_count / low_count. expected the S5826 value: 1.4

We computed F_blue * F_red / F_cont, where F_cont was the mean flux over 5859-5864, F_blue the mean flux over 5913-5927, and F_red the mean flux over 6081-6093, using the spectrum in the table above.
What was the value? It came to 4.09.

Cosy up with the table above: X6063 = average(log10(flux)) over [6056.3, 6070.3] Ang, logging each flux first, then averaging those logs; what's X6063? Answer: 0.628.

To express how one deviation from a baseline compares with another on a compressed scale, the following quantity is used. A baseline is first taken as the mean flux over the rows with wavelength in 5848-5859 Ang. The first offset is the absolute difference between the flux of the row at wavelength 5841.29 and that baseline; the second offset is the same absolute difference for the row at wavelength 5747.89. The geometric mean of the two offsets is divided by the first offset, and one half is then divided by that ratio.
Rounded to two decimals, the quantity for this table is 0.59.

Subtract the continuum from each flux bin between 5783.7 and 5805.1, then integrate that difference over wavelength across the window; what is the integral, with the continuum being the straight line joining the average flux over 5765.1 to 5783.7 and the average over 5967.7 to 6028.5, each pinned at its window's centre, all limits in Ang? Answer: 1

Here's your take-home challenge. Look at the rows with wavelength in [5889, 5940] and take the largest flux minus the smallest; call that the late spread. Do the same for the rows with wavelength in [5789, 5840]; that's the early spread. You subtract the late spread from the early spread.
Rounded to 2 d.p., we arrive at -1.31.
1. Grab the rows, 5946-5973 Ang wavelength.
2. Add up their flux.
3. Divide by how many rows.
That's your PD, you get 4.09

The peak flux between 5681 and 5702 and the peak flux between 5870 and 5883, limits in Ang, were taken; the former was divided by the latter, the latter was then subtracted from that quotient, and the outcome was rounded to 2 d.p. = -3.27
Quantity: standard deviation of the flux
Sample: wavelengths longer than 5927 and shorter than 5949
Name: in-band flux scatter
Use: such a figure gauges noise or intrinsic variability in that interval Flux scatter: 0.11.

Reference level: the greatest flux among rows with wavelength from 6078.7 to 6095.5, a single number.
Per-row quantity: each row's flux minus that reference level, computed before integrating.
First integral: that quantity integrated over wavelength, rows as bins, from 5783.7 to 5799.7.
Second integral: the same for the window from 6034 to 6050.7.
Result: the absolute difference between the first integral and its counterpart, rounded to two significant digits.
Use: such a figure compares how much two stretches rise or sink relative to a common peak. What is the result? 4.4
